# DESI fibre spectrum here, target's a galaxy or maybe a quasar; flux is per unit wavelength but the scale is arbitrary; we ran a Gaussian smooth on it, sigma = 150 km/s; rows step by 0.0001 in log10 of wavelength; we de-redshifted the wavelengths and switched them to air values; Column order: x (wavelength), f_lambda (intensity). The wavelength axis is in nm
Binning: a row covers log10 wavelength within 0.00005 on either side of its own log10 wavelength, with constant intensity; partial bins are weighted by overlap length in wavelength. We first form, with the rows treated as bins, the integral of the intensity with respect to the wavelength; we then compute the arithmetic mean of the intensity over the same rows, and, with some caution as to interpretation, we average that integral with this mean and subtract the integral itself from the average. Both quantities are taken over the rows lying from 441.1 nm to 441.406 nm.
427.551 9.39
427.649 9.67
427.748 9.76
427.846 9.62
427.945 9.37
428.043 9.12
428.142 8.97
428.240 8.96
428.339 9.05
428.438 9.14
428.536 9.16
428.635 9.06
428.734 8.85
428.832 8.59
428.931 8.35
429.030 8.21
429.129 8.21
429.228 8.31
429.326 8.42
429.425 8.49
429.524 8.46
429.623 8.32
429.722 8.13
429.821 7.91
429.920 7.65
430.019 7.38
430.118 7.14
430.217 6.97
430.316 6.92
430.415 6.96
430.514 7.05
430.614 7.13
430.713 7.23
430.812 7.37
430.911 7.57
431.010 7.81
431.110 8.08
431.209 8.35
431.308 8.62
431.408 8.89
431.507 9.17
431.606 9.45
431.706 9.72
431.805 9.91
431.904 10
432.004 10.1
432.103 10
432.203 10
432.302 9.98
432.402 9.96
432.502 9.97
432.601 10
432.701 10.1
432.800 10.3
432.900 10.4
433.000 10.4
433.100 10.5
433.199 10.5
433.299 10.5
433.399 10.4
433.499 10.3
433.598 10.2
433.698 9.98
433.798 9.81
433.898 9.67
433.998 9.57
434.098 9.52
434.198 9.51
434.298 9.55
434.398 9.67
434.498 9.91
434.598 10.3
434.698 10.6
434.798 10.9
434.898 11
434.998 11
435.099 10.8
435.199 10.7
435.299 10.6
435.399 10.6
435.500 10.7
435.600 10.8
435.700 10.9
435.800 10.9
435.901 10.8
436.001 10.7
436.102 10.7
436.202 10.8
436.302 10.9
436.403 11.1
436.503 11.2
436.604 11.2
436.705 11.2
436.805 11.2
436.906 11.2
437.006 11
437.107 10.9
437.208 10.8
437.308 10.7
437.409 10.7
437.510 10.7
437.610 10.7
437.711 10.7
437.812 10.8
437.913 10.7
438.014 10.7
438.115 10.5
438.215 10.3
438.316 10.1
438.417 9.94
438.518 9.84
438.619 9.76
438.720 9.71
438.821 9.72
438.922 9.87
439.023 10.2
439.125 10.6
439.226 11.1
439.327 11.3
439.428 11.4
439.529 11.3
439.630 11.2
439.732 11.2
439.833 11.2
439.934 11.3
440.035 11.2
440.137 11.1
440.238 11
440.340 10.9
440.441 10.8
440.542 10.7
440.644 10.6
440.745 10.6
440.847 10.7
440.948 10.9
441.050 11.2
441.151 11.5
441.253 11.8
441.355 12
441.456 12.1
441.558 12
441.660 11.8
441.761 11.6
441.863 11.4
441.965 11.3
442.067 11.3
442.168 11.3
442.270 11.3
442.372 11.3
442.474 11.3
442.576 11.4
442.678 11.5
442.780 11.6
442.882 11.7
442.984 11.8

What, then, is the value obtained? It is 4.09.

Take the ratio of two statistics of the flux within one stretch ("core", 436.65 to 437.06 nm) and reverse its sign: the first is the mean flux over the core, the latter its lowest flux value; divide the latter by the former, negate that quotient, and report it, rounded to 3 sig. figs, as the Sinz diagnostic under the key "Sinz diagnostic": -0.987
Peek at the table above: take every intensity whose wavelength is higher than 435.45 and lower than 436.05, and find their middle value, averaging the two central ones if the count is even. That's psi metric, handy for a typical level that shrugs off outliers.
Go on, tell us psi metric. 10.8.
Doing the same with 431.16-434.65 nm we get 10.0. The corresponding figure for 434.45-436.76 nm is 10.8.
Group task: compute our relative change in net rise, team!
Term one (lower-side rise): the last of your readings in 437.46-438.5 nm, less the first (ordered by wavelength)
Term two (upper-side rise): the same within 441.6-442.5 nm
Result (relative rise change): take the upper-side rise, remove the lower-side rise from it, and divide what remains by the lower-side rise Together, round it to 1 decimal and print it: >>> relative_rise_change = -0.3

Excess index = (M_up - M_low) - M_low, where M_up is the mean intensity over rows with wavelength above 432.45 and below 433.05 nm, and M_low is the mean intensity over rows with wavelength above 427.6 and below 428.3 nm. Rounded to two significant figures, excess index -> -8.5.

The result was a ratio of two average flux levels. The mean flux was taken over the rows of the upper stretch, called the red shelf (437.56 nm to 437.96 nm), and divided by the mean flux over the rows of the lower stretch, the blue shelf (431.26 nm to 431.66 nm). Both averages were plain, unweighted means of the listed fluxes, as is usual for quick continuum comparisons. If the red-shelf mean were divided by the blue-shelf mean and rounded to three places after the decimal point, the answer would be 1.187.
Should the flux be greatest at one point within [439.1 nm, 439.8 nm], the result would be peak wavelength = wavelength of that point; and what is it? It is 439.428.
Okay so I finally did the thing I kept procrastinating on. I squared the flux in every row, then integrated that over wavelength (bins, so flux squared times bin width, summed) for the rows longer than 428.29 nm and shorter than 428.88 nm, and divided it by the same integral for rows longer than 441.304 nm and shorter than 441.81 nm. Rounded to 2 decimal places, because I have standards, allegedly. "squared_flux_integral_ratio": 0.66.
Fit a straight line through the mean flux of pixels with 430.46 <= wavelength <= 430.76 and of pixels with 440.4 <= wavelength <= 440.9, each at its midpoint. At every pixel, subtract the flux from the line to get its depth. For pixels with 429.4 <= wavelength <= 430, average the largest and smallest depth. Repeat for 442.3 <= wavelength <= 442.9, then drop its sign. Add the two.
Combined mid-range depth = -1.2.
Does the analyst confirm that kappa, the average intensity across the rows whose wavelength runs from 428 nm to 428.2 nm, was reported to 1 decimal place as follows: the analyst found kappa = 9.0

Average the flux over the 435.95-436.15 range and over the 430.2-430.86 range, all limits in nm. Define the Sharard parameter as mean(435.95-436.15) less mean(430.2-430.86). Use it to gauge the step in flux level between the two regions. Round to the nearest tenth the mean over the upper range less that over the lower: 3.6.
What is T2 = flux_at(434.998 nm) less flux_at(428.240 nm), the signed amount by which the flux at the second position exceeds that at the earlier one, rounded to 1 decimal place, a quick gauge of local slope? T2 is 2.0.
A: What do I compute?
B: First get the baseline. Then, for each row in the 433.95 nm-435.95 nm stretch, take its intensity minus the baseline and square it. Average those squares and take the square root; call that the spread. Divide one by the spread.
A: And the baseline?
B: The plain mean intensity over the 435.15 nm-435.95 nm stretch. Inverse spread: 1.6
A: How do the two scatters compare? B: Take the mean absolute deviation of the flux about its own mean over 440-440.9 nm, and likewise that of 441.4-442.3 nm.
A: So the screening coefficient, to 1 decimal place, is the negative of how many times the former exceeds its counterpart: -0.7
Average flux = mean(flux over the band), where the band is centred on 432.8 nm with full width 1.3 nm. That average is 10.2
